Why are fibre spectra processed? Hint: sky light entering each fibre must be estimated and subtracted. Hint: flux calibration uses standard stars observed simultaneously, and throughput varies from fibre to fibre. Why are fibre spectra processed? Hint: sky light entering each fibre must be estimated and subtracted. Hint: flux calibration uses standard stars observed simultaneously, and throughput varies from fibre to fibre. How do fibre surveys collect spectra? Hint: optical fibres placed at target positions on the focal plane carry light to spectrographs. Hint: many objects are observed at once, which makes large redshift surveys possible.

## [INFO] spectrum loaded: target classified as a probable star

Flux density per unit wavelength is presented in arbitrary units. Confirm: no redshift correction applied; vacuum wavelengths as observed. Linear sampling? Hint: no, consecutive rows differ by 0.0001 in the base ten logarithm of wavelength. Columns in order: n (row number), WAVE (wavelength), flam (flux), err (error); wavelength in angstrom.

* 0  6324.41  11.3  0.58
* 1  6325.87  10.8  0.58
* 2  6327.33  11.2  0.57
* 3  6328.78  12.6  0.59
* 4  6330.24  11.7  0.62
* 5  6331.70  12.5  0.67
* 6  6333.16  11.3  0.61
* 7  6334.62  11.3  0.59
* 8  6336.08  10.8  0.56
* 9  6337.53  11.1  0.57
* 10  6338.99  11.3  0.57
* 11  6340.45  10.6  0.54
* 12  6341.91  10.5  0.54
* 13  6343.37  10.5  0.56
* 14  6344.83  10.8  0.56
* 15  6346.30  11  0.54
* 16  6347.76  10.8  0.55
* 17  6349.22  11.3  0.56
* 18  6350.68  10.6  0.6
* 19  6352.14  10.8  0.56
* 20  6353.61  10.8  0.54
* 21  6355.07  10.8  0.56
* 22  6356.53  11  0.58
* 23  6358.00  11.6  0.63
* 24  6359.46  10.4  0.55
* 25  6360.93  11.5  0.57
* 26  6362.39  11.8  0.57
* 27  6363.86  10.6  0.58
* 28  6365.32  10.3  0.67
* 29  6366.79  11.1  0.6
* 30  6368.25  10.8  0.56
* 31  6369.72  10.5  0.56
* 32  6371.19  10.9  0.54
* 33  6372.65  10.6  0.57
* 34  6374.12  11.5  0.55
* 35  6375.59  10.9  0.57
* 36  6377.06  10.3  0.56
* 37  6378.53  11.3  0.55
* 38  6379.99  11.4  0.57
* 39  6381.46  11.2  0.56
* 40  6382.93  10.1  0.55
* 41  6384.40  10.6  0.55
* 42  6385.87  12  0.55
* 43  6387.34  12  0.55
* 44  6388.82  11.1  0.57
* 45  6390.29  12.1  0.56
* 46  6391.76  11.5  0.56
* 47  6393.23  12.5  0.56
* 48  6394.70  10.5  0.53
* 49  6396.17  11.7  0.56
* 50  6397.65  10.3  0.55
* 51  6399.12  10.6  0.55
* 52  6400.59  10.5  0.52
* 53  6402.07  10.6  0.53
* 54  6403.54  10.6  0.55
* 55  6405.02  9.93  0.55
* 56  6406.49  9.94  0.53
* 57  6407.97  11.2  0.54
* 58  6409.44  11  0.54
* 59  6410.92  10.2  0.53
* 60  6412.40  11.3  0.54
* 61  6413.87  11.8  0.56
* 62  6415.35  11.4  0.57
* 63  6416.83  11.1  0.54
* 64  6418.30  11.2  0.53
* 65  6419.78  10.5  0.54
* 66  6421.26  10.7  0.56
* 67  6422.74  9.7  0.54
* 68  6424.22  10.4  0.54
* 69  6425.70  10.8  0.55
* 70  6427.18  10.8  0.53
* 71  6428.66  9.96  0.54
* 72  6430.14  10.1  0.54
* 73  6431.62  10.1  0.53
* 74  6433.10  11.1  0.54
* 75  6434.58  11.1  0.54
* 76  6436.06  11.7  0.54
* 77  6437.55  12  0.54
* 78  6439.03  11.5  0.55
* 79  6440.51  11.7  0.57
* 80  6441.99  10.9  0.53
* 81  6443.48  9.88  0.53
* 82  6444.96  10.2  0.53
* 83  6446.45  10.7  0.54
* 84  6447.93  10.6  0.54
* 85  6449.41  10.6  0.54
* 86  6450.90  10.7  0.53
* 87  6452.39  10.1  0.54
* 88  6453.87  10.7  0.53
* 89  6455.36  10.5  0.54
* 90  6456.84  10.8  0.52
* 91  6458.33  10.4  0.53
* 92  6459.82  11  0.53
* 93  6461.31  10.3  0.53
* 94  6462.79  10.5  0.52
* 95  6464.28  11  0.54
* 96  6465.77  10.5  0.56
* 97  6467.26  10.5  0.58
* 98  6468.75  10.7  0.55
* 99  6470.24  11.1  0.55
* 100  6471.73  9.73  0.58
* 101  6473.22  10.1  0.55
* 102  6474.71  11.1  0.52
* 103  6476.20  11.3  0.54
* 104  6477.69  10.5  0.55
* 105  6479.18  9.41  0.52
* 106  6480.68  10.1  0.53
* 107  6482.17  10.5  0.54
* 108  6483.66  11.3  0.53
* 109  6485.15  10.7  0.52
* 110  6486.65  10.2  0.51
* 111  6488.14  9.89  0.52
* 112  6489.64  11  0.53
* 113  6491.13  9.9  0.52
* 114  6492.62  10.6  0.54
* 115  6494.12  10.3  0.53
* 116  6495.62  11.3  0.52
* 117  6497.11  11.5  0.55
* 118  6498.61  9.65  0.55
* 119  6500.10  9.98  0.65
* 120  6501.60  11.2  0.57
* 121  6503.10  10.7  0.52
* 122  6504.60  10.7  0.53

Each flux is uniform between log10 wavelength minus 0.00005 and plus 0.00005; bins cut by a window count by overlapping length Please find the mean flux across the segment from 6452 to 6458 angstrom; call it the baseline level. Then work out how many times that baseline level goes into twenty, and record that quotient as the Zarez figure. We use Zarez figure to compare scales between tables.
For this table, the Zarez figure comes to 1.90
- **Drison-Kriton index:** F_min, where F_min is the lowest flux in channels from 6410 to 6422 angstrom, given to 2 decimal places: 10.20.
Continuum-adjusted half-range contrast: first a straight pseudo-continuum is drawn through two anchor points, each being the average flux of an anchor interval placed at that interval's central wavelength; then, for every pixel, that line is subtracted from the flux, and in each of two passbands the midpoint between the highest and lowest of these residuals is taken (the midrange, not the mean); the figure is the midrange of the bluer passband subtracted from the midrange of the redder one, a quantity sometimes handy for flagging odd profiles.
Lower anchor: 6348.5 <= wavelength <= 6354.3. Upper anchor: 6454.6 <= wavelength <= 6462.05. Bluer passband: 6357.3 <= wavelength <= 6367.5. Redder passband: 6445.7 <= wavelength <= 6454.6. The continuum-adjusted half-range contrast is -0.42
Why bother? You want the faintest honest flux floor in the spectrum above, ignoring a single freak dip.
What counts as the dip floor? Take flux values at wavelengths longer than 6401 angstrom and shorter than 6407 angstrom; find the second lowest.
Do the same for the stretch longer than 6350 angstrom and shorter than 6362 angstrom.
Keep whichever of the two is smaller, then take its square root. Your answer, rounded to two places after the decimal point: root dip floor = 3.15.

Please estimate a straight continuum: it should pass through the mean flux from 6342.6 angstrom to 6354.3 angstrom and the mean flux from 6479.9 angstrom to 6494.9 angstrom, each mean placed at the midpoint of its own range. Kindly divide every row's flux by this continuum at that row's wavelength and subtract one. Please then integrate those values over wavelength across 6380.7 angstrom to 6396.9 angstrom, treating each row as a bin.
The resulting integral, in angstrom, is 1.0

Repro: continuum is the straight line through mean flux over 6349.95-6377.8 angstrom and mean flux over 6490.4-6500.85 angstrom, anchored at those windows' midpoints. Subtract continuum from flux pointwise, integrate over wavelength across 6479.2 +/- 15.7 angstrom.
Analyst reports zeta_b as -1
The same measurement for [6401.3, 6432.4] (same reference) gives -2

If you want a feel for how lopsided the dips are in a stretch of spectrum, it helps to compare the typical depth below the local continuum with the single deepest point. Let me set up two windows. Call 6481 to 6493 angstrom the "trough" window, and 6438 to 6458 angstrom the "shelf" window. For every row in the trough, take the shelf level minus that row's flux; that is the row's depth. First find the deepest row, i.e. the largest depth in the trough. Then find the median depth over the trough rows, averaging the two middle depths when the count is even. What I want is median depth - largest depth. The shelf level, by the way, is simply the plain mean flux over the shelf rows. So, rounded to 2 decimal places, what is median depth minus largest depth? -0.66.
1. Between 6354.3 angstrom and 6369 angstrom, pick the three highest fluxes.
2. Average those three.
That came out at 11.6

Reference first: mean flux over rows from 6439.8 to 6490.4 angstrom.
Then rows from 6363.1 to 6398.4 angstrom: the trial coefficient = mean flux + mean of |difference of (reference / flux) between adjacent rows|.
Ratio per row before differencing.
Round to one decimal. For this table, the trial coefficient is 11.1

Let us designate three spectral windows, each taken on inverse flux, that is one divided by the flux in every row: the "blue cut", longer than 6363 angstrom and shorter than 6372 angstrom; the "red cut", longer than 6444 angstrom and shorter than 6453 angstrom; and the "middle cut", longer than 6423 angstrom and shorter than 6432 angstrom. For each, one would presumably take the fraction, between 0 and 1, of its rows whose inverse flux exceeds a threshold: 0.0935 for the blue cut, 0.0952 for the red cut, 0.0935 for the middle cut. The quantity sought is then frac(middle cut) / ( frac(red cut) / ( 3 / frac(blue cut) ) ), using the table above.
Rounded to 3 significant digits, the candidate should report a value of 12.0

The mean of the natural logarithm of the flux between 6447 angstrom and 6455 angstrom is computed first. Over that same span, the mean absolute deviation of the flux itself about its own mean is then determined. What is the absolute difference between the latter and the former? 2.18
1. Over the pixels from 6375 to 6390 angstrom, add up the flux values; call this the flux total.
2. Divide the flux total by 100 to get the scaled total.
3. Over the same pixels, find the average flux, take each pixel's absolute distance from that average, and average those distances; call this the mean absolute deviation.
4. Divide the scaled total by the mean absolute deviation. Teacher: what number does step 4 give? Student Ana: 2.3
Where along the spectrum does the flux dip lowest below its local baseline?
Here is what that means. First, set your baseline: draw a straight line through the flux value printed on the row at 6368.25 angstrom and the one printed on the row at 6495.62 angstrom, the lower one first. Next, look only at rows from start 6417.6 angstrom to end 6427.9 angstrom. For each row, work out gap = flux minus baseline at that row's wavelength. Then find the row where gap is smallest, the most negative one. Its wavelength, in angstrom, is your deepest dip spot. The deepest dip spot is 6422.74 angstrom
